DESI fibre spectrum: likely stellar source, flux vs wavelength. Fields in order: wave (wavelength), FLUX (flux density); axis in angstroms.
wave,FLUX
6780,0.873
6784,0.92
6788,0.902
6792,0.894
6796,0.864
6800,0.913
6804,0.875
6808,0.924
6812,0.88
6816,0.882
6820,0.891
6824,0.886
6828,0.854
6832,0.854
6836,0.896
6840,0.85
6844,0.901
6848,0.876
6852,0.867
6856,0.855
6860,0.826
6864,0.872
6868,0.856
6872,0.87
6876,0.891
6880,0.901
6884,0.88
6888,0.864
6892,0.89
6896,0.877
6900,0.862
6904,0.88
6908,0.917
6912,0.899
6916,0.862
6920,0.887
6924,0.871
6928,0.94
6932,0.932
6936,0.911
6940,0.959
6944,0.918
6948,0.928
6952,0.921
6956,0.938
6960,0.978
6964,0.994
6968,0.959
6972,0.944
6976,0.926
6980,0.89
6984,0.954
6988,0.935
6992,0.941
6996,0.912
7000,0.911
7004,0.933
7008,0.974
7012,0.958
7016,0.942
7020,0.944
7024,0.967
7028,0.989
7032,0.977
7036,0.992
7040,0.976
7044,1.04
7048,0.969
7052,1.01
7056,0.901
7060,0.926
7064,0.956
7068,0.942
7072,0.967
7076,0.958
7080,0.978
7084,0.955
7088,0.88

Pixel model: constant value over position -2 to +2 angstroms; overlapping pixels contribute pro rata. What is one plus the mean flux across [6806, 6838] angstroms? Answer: 1.88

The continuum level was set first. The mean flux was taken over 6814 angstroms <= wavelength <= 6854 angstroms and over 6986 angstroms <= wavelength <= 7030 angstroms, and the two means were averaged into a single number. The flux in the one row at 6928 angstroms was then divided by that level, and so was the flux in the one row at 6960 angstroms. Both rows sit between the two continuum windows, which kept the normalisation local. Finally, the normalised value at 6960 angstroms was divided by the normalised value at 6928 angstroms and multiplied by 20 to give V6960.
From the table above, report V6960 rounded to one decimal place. 20.8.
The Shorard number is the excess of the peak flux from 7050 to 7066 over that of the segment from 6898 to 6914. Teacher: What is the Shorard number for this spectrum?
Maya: 0.09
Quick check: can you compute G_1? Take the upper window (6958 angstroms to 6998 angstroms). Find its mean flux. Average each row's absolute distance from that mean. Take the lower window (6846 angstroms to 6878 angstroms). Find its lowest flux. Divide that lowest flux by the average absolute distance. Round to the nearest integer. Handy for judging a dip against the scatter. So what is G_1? 37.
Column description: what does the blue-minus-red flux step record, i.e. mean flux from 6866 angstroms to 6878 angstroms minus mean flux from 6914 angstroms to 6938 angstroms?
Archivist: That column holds -0.028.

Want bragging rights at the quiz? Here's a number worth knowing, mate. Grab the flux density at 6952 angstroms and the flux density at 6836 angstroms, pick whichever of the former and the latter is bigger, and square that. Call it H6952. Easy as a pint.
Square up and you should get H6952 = 0.848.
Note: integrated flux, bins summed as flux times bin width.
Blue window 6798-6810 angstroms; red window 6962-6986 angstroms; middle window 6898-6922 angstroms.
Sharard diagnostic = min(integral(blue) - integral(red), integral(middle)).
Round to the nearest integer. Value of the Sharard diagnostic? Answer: -12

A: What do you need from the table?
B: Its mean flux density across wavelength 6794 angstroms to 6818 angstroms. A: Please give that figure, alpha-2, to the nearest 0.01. 0.89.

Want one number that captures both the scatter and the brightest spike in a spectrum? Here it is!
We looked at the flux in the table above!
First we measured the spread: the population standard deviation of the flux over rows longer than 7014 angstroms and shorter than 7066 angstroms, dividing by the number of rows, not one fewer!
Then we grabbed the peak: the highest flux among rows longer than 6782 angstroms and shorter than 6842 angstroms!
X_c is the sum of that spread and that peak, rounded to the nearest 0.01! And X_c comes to 0.96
